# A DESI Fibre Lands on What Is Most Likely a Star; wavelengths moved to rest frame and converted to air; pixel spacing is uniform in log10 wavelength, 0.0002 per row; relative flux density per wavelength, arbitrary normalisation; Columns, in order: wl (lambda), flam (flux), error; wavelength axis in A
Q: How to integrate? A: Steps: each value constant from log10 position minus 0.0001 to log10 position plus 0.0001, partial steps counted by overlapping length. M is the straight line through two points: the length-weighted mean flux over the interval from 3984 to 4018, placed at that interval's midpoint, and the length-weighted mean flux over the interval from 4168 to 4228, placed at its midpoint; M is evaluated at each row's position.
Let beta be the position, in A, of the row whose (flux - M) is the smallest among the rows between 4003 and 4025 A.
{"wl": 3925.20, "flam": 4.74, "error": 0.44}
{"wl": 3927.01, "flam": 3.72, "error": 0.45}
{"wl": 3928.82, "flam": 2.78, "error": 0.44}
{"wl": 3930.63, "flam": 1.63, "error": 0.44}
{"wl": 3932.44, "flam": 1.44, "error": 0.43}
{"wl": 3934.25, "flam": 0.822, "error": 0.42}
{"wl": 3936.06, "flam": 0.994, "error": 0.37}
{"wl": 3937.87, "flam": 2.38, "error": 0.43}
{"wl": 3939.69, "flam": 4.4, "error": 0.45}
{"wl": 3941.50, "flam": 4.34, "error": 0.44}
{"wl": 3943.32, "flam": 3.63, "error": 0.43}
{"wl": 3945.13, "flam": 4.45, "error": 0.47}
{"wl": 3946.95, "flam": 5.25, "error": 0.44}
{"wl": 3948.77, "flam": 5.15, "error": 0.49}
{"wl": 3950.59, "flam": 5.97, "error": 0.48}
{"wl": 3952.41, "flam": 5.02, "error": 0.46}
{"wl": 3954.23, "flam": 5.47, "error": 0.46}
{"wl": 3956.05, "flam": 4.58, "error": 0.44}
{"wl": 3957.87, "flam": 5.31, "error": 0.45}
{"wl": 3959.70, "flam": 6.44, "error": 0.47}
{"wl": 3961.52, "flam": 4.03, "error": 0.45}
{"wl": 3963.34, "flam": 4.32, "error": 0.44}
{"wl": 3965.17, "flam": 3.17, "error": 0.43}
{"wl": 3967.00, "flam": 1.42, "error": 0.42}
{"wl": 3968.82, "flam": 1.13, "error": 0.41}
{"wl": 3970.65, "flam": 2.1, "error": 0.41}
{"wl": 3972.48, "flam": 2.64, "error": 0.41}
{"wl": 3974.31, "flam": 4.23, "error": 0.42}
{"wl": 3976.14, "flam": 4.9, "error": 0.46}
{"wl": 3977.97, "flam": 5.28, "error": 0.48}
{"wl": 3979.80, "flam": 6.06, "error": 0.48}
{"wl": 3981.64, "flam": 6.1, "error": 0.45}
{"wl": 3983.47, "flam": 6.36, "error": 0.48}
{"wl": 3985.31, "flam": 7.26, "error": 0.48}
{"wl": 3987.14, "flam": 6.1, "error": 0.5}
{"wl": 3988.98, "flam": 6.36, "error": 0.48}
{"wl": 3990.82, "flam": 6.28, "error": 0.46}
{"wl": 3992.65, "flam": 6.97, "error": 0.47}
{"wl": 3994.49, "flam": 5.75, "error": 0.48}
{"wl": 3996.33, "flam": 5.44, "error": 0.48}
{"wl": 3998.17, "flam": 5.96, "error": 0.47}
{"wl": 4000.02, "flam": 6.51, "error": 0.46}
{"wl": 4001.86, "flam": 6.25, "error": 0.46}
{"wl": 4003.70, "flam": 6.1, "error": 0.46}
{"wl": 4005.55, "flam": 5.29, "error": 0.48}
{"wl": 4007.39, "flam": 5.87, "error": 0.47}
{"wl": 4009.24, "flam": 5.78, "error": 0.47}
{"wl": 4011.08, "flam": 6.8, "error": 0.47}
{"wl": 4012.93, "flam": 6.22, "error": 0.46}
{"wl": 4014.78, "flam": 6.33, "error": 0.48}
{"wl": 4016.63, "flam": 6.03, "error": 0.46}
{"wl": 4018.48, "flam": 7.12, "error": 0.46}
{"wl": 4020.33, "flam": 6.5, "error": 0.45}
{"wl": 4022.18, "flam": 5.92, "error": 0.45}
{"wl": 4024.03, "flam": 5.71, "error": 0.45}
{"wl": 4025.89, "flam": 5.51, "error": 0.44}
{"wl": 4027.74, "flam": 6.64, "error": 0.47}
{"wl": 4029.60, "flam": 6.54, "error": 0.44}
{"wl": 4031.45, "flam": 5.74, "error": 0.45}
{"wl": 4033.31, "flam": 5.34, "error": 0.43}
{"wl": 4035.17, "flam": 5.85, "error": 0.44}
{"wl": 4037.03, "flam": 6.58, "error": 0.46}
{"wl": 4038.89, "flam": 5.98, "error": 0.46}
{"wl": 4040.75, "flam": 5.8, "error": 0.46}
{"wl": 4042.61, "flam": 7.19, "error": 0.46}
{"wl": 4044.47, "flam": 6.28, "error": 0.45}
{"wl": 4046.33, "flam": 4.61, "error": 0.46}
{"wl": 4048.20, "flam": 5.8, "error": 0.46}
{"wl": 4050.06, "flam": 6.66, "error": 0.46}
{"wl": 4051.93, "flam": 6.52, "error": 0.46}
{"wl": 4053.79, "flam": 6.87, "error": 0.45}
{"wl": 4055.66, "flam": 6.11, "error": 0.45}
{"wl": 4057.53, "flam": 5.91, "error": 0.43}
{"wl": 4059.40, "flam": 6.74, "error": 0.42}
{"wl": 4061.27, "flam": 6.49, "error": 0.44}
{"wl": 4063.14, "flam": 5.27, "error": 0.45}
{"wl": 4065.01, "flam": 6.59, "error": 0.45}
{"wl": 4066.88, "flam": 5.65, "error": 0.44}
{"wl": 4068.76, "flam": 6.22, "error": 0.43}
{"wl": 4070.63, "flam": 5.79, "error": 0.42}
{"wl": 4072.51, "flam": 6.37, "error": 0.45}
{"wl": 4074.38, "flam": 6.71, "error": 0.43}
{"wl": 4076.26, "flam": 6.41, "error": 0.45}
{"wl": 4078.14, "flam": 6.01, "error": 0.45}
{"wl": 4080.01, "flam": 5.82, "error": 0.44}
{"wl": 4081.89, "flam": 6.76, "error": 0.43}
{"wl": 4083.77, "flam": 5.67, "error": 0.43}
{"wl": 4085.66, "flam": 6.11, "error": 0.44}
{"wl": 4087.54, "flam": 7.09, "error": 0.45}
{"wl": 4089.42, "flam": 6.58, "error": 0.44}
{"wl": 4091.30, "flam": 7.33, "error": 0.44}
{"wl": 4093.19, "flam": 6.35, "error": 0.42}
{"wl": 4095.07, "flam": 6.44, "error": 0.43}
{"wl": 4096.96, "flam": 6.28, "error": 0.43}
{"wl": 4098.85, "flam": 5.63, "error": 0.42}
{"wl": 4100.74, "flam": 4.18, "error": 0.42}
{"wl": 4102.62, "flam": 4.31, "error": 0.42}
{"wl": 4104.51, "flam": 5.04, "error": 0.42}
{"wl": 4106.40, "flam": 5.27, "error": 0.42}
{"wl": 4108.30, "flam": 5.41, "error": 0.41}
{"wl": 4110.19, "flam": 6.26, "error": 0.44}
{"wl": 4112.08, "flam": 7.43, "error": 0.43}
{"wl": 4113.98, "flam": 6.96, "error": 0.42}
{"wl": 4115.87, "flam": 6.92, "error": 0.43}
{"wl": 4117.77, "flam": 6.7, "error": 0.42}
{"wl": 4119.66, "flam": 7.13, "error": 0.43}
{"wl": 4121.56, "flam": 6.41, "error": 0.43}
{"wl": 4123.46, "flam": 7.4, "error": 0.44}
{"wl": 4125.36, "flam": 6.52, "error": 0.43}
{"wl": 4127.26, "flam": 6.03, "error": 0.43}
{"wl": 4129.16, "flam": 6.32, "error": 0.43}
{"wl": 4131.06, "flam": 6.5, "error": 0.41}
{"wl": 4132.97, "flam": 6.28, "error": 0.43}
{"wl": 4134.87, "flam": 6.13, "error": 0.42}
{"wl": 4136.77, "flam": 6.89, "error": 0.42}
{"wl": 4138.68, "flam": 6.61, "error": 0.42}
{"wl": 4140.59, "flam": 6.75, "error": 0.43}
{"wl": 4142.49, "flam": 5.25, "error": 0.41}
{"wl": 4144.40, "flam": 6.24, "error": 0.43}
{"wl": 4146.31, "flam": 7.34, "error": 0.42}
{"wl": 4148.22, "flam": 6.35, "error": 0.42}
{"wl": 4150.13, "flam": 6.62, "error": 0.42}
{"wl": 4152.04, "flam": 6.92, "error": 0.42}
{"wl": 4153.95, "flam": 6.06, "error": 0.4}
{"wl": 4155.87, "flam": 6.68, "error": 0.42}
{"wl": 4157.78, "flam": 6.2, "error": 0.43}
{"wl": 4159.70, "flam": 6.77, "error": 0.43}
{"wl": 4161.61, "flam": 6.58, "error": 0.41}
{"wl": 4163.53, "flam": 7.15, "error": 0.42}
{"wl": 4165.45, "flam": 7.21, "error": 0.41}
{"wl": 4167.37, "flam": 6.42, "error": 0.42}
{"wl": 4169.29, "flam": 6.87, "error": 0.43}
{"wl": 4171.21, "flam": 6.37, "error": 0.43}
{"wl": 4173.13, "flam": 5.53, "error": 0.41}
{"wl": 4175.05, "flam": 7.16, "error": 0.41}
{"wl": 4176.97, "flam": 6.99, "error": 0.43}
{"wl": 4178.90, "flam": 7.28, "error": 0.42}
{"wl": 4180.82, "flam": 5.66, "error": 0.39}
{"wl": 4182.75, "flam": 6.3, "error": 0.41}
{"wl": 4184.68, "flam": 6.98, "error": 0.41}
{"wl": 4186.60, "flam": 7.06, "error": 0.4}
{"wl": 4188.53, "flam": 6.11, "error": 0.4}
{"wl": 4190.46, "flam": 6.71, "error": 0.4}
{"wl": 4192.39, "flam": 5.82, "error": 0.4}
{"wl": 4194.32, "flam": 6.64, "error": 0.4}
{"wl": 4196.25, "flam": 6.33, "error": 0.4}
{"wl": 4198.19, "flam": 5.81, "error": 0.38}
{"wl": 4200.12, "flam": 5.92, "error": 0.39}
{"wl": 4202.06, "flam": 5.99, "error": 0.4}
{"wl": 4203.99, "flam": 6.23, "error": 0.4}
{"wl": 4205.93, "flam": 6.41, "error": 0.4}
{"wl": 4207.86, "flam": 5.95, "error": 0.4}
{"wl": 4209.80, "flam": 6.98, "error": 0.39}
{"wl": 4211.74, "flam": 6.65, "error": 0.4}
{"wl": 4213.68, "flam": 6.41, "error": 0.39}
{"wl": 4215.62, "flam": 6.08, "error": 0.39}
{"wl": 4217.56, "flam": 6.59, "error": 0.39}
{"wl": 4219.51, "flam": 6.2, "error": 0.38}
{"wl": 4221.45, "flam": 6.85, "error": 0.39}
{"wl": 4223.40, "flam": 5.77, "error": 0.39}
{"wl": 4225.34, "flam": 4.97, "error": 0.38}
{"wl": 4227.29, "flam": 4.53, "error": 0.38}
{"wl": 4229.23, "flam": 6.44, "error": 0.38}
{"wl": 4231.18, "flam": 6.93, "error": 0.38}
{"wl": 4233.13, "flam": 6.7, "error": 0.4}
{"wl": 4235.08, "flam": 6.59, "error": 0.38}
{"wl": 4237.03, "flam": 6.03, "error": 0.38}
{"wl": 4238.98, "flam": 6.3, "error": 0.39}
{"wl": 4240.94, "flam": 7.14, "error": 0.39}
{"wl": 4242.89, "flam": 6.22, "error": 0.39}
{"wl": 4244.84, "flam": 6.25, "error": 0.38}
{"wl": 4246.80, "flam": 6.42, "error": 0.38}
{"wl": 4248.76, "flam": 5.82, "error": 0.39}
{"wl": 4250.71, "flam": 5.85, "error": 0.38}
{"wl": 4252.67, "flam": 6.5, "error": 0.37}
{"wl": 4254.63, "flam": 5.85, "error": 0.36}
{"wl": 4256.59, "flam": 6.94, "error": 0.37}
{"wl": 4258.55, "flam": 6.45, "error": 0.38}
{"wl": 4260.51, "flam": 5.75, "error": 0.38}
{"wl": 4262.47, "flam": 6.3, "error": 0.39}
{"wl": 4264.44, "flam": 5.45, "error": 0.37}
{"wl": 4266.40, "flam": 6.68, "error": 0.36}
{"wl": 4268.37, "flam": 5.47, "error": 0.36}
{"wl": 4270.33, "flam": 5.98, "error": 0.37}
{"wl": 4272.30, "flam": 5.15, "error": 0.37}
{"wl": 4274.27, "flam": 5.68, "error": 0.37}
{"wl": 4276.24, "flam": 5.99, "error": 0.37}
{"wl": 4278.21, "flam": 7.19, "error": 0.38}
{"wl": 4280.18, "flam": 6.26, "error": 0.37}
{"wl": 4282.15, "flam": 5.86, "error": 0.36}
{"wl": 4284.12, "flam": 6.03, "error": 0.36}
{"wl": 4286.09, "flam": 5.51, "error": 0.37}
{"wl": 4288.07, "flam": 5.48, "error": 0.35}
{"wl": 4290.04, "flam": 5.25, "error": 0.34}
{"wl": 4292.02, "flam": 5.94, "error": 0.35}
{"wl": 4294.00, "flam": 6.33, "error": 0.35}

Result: 4005.55 A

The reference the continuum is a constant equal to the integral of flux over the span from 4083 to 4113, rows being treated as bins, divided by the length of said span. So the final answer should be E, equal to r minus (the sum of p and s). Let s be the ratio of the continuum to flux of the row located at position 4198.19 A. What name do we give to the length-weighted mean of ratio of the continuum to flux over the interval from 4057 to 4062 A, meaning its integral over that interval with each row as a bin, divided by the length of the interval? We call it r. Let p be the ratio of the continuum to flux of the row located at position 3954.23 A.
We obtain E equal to -1.2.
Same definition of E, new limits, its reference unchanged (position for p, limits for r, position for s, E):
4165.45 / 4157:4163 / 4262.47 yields -0.9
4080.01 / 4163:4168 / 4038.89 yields -1.2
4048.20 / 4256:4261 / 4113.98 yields -0.9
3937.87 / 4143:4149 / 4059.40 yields -2.5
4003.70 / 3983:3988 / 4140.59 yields -1.0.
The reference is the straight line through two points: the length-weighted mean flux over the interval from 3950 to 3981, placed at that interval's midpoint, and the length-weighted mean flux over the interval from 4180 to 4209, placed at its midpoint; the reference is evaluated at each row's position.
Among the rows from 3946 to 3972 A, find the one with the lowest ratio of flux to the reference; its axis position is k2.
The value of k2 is 3968.82 A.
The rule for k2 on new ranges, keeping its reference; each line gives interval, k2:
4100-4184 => 4100.74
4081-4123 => 4100.74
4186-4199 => 4198.19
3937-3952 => 3937.87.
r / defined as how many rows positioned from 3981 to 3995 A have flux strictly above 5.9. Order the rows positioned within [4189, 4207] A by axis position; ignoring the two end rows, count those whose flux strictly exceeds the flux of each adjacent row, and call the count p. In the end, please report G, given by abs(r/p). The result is 7.0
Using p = 1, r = 7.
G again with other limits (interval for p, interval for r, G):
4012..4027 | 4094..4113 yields 2.0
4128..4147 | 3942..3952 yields 0.3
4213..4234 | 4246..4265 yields 1.7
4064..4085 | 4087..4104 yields 2.0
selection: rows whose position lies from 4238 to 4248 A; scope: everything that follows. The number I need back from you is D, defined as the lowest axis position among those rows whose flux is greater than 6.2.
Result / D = 4238.98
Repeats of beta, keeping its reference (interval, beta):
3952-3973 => 3968.82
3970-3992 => 3970.65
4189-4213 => 4198.19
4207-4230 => 4227.29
